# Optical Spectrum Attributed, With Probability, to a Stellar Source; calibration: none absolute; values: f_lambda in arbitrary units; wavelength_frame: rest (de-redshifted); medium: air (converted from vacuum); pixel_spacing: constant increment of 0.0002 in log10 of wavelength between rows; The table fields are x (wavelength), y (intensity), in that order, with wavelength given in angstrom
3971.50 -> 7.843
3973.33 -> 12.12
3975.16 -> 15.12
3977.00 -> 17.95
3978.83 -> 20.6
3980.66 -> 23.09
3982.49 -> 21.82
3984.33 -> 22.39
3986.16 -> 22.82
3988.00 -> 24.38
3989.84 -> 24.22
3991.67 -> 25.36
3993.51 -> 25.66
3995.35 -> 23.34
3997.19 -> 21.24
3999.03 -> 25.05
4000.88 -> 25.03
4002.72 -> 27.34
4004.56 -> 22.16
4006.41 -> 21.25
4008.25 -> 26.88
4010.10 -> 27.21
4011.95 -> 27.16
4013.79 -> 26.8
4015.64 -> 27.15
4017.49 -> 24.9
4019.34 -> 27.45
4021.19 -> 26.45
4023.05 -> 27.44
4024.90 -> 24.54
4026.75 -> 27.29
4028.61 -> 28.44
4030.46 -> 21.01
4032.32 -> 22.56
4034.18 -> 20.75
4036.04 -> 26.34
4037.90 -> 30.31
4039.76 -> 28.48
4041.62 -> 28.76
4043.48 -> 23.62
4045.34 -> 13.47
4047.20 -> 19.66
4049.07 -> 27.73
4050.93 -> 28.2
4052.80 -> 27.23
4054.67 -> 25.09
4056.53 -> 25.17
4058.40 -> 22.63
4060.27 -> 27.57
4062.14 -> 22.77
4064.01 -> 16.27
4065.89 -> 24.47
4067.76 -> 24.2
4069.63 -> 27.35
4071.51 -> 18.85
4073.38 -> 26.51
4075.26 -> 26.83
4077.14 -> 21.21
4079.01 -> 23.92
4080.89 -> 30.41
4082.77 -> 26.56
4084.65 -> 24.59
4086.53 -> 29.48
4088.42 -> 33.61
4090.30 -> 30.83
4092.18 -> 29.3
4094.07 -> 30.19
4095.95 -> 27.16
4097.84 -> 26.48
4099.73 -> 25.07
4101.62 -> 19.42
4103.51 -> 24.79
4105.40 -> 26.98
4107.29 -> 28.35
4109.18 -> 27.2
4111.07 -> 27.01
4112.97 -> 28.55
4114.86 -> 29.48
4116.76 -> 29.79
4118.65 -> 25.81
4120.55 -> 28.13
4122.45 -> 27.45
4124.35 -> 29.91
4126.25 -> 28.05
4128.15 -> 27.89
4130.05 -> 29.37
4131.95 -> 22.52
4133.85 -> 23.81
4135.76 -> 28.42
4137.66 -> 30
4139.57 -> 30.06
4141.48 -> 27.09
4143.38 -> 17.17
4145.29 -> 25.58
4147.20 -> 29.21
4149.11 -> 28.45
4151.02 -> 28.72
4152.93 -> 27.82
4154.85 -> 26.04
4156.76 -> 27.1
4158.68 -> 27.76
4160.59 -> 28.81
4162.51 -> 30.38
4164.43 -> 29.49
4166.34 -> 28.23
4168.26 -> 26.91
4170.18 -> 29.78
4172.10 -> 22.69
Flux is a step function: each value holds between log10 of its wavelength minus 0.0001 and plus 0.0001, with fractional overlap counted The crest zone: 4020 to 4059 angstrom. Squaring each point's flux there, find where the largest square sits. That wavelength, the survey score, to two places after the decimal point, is 4037.90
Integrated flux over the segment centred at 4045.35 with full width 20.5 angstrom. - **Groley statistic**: 520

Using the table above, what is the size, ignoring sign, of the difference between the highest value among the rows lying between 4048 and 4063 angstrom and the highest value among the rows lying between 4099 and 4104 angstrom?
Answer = 3.1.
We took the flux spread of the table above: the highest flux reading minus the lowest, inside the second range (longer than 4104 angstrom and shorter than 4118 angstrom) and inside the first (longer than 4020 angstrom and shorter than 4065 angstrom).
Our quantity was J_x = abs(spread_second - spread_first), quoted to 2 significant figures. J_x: 14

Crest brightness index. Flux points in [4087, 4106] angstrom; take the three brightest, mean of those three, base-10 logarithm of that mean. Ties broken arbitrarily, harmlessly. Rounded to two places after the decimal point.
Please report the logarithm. 1.50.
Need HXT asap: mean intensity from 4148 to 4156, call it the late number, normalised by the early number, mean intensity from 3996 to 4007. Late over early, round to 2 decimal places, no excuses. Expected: 1.17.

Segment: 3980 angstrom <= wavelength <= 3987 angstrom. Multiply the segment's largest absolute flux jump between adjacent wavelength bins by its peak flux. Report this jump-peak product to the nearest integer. 29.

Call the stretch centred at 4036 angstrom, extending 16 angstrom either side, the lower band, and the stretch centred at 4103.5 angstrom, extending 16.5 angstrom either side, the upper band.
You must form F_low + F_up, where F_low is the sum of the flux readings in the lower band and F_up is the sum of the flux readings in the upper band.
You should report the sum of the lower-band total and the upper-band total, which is 895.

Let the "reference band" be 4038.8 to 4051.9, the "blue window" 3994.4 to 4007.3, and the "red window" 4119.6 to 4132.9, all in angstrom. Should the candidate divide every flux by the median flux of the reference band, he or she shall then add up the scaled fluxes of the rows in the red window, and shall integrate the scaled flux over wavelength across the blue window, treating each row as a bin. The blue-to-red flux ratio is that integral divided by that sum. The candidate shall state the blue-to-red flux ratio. 1.58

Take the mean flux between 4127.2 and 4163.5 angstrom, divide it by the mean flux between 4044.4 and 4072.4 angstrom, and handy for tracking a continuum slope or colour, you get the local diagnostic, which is 1.16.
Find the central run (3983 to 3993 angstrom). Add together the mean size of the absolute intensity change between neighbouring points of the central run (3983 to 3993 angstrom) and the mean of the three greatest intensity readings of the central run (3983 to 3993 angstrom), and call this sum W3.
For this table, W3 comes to 25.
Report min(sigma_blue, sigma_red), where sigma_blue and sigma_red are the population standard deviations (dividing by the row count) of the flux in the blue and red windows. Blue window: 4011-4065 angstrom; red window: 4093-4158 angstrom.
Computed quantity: 2.8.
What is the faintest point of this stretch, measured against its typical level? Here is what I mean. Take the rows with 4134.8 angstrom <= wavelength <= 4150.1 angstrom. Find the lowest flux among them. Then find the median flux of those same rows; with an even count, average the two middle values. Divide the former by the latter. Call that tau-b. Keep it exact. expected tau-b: 0.60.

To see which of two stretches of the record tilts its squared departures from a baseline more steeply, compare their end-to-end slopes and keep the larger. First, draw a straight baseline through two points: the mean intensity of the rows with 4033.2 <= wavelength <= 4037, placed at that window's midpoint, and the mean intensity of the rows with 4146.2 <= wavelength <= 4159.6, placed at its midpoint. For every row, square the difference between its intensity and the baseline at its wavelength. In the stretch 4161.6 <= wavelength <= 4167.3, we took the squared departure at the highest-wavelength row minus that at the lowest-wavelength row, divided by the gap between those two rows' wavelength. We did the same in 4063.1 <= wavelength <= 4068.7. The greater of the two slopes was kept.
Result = -1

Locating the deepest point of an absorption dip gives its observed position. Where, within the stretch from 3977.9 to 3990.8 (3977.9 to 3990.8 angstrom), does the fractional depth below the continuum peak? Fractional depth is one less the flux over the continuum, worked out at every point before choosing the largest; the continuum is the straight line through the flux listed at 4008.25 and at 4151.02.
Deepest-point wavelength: 3978.83 angstrom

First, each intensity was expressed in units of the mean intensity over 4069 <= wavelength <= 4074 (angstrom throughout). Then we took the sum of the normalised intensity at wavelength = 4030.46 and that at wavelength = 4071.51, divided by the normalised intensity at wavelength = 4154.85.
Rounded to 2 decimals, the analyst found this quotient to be 1.53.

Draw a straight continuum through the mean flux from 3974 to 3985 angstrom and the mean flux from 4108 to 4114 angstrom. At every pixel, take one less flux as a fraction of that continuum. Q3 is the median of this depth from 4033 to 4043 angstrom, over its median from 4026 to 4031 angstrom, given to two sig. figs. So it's 1.1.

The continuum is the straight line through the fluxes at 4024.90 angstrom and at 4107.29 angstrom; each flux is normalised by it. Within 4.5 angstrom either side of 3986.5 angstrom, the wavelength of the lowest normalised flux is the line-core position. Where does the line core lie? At 3982.49 angstrom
